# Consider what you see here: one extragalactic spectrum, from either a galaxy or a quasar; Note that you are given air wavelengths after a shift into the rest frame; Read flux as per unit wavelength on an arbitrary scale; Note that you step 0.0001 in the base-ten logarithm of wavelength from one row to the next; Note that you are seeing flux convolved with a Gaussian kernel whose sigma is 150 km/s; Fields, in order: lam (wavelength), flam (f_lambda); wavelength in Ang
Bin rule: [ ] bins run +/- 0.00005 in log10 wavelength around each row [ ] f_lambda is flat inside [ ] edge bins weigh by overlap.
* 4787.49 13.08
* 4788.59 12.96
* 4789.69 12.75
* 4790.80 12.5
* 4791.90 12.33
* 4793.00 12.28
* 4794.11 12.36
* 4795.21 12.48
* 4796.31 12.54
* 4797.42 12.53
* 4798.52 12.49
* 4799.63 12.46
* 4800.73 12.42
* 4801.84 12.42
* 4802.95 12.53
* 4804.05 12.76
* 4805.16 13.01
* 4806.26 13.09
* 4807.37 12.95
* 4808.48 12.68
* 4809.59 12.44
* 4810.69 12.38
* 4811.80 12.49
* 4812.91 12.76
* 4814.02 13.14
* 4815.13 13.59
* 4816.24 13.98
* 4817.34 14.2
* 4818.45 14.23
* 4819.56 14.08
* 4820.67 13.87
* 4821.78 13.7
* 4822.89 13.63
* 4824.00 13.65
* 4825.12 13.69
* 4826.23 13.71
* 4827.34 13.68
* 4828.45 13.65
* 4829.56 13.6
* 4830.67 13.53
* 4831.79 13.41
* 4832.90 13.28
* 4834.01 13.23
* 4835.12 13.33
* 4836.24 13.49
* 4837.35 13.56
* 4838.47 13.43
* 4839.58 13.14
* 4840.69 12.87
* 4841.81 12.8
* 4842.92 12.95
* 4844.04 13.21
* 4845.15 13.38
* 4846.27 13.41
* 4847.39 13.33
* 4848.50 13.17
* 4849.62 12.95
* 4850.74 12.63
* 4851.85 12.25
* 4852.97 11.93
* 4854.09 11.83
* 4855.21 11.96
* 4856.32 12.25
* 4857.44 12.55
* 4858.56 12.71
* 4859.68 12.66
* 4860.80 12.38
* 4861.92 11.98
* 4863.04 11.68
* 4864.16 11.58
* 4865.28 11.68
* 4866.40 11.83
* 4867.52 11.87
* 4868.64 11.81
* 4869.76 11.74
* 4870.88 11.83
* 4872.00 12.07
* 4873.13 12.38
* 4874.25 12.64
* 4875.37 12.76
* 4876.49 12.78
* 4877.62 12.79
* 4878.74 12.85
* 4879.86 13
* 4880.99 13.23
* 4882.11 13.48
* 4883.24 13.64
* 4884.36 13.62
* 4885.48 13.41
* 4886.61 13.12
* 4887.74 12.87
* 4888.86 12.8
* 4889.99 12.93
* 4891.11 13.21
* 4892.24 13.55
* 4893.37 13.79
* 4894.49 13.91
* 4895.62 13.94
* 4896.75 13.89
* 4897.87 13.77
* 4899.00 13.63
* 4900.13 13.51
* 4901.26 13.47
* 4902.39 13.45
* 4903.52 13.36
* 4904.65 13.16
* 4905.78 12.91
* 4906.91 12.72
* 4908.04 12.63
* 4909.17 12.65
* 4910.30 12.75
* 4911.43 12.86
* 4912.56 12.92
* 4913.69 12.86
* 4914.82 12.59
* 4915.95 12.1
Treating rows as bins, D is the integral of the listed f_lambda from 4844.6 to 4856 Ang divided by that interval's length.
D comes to 12.7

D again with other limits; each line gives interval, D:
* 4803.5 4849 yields 13.3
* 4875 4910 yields 13.2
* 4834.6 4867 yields 12.6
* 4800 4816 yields 12.8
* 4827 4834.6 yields 13.5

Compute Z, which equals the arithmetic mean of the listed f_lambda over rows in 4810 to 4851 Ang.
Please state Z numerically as 13.4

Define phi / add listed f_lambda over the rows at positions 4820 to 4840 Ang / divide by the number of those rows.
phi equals 13.53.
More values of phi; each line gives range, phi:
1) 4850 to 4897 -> 12.66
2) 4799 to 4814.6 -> 12.68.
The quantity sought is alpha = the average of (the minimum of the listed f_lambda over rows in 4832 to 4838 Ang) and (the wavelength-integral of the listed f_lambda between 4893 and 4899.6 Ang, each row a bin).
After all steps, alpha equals 52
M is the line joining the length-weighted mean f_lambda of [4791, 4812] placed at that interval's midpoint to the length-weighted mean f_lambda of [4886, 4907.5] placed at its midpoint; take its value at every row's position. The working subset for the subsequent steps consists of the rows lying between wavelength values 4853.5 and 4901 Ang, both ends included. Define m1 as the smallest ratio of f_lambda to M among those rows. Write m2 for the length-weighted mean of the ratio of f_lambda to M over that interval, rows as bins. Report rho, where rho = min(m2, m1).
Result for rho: 0.88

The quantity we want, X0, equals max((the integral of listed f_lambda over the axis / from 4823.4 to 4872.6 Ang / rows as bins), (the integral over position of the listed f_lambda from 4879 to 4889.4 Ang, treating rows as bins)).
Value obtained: 628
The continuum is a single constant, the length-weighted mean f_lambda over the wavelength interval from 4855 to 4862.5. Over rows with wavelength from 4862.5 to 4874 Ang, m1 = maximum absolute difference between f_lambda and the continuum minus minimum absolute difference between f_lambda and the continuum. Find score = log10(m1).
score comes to -0.1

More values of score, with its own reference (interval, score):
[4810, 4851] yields 0.3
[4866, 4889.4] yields 0.1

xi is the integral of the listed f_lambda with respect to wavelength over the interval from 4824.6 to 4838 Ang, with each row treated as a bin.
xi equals 181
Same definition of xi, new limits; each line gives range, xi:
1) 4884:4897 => 174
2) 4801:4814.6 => 173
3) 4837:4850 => 171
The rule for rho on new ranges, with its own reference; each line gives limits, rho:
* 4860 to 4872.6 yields 0.88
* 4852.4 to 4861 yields 0.91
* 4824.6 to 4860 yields 0.91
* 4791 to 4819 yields 0.98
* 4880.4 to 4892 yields 0.96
